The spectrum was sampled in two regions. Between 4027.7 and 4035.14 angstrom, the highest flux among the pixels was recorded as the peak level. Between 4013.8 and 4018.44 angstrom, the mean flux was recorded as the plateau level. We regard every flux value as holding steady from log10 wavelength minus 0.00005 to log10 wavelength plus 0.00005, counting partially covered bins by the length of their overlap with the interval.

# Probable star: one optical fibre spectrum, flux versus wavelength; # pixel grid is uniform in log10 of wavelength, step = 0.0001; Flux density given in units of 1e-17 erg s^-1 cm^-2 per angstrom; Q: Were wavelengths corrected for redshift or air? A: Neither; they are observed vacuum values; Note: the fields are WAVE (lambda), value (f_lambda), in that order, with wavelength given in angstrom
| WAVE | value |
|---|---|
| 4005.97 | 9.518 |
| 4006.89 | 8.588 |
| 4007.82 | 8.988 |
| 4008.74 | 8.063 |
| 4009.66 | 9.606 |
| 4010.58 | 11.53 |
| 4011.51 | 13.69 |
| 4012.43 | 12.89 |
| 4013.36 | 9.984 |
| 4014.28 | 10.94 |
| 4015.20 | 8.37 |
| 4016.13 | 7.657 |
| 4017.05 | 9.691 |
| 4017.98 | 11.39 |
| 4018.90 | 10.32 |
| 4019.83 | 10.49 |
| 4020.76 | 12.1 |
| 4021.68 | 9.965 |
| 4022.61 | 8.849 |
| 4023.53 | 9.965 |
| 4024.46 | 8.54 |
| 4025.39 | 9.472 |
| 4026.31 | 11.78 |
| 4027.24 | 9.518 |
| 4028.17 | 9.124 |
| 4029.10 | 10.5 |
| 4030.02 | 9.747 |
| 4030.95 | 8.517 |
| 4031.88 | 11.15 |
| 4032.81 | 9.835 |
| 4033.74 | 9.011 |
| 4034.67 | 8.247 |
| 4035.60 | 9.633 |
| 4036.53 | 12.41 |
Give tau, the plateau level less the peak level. -1.5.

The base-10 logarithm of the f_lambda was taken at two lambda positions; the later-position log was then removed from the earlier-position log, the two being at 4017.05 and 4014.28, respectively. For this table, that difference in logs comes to 0.05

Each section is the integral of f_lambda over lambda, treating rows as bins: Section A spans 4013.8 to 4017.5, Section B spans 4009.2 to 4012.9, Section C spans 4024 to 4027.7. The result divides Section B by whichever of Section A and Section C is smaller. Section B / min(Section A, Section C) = 1.30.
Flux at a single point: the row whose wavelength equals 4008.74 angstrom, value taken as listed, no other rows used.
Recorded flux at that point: 8.063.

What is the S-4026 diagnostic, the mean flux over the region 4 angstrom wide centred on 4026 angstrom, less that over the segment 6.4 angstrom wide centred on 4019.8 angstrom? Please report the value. -0.6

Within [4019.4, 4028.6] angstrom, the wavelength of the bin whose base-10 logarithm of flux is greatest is 4020.76 angstrom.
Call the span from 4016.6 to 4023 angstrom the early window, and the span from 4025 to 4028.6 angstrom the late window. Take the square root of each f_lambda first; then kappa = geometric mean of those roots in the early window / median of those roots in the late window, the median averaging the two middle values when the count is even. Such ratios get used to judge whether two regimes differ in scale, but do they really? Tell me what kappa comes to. 1.04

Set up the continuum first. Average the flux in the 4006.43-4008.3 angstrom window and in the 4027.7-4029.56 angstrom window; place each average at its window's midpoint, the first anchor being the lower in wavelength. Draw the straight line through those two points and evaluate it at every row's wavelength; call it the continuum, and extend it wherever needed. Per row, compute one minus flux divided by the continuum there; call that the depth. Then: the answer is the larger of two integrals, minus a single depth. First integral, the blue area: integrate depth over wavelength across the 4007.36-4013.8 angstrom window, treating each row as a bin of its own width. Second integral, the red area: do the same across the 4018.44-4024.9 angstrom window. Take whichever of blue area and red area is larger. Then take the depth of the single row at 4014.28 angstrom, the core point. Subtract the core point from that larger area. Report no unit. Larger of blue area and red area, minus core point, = -0.19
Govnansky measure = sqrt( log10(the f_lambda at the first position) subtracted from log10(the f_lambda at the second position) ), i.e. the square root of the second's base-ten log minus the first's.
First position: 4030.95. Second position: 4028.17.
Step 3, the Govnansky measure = 0.17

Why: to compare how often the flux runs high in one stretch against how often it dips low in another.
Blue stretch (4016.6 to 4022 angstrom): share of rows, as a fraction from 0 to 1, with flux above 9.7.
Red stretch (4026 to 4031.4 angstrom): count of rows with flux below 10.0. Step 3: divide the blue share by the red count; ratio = 0.21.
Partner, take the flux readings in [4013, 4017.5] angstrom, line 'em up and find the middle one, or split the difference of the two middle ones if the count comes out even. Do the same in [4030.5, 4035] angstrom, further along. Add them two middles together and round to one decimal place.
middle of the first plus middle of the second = 18.7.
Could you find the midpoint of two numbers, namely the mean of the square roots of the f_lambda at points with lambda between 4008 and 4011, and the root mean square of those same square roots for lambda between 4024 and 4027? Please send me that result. 3.13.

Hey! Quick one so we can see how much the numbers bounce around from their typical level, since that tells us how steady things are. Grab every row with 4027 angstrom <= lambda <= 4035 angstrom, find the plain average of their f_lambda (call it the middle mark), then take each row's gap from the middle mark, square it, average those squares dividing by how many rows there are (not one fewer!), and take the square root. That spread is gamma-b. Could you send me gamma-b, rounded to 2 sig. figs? 0.87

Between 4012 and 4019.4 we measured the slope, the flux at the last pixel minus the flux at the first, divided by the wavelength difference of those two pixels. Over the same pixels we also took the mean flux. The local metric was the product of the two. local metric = -4.0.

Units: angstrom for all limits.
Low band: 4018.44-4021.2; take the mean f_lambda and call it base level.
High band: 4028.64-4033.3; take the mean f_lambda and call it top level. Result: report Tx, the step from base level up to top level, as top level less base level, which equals -1.0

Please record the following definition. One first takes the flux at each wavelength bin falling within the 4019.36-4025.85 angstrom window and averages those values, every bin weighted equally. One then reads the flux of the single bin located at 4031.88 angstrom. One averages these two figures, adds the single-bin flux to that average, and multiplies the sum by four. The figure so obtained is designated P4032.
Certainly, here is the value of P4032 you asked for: 87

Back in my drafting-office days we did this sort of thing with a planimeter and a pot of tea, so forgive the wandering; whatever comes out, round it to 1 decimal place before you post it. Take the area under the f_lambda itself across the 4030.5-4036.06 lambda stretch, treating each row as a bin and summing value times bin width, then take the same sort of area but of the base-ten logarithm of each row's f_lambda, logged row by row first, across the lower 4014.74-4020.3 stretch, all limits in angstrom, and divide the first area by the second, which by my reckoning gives 9.6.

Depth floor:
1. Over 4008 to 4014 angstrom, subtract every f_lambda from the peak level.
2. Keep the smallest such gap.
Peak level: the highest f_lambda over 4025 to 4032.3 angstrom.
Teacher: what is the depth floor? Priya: -1.9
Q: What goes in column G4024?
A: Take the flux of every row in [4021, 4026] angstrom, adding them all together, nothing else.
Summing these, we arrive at 46.8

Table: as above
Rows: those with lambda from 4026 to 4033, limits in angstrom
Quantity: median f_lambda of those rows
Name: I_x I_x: 9.8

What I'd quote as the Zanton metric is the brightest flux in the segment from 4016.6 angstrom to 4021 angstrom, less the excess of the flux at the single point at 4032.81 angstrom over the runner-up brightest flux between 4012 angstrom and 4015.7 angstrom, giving 13.2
